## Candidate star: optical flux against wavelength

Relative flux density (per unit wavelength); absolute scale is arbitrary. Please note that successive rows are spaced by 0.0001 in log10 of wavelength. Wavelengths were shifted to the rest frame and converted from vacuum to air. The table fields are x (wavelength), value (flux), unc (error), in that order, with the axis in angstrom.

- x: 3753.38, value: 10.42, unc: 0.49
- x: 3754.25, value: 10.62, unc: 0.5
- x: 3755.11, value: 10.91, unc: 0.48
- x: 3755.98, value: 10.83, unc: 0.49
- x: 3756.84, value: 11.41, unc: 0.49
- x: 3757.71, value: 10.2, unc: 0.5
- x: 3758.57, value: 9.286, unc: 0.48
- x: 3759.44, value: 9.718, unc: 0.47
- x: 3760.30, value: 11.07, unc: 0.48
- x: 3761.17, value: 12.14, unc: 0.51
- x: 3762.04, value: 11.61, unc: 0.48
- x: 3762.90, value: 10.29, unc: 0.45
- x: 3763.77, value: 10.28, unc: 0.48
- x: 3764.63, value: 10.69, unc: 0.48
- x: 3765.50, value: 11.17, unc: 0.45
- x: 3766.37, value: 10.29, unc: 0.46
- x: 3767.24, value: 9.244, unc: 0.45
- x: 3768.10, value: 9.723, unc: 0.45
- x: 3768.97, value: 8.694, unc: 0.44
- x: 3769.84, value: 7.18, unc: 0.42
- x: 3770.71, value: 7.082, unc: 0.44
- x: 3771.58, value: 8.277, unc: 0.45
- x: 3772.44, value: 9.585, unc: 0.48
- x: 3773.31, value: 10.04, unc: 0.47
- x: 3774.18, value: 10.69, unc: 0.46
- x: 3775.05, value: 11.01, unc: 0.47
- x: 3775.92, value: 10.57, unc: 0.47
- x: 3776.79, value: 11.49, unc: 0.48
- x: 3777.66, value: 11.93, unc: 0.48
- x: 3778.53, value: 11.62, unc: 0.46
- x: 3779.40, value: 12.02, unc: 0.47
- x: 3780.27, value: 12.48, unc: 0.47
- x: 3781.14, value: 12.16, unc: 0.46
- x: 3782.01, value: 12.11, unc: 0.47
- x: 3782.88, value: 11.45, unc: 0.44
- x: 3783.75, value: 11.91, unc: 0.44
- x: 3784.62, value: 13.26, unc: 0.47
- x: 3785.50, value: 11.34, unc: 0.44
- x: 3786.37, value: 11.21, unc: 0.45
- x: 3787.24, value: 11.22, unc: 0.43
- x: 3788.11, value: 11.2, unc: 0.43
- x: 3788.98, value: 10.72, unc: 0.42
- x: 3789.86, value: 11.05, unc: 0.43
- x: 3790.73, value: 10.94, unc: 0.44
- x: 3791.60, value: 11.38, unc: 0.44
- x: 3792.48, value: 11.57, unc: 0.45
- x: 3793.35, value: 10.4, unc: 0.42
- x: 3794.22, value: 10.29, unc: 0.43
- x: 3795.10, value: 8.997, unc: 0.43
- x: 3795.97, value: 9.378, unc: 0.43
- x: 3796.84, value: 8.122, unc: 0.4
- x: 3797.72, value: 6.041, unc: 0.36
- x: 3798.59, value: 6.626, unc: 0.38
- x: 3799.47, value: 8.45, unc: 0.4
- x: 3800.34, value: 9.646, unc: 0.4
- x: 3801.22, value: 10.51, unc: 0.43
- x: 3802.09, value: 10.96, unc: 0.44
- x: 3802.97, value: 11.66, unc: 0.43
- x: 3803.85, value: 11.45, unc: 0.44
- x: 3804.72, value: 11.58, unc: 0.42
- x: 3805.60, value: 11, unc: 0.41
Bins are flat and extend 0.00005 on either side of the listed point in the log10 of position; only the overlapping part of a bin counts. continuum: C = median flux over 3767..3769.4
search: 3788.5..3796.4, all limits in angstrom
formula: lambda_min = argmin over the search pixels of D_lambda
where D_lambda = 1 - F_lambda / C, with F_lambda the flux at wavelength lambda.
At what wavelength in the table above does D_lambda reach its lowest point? 3792.48 angstrom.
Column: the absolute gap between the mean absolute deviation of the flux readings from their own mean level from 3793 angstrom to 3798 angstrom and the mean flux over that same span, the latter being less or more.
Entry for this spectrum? 7.7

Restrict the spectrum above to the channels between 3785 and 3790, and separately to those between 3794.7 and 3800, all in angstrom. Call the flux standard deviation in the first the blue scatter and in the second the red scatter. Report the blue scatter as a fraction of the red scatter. 0.16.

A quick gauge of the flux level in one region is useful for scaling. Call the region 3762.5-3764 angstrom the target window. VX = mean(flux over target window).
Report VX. 10.3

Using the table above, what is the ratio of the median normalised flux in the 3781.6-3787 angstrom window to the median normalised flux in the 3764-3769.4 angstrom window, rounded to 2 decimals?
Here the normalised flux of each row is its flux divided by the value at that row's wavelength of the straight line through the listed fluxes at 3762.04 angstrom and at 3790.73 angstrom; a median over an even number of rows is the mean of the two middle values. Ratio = 1.21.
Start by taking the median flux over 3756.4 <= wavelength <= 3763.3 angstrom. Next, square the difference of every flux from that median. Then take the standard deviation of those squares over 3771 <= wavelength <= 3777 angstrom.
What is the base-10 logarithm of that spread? 0.3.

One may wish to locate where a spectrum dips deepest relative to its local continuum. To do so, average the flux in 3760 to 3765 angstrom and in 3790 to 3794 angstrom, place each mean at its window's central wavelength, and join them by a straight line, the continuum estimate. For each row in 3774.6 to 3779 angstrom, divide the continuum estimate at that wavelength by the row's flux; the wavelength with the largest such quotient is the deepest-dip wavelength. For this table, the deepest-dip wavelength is 3775.92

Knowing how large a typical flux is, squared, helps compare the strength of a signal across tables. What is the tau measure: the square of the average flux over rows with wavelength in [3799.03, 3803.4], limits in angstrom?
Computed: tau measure 105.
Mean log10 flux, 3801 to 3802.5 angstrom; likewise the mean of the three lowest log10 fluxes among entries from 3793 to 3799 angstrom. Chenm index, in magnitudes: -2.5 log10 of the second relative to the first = 0.23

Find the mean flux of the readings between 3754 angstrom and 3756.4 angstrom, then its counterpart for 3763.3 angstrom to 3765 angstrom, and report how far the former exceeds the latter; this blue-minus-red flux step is 0.3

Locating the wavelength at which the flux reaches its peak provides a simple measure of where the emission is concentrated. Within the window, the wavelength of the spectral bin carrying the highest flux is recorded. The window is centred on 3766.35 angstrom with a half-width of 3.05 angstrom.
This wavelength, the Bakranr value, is 3765.50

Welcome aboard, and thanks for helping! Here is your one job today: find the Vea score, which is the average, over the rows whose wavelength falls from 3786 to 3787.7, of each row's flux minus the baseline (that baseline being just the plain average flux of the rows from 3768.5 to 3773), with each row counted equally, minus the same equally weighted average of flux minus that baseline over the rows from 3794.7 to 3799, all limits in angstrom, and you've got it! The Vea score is 3.4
